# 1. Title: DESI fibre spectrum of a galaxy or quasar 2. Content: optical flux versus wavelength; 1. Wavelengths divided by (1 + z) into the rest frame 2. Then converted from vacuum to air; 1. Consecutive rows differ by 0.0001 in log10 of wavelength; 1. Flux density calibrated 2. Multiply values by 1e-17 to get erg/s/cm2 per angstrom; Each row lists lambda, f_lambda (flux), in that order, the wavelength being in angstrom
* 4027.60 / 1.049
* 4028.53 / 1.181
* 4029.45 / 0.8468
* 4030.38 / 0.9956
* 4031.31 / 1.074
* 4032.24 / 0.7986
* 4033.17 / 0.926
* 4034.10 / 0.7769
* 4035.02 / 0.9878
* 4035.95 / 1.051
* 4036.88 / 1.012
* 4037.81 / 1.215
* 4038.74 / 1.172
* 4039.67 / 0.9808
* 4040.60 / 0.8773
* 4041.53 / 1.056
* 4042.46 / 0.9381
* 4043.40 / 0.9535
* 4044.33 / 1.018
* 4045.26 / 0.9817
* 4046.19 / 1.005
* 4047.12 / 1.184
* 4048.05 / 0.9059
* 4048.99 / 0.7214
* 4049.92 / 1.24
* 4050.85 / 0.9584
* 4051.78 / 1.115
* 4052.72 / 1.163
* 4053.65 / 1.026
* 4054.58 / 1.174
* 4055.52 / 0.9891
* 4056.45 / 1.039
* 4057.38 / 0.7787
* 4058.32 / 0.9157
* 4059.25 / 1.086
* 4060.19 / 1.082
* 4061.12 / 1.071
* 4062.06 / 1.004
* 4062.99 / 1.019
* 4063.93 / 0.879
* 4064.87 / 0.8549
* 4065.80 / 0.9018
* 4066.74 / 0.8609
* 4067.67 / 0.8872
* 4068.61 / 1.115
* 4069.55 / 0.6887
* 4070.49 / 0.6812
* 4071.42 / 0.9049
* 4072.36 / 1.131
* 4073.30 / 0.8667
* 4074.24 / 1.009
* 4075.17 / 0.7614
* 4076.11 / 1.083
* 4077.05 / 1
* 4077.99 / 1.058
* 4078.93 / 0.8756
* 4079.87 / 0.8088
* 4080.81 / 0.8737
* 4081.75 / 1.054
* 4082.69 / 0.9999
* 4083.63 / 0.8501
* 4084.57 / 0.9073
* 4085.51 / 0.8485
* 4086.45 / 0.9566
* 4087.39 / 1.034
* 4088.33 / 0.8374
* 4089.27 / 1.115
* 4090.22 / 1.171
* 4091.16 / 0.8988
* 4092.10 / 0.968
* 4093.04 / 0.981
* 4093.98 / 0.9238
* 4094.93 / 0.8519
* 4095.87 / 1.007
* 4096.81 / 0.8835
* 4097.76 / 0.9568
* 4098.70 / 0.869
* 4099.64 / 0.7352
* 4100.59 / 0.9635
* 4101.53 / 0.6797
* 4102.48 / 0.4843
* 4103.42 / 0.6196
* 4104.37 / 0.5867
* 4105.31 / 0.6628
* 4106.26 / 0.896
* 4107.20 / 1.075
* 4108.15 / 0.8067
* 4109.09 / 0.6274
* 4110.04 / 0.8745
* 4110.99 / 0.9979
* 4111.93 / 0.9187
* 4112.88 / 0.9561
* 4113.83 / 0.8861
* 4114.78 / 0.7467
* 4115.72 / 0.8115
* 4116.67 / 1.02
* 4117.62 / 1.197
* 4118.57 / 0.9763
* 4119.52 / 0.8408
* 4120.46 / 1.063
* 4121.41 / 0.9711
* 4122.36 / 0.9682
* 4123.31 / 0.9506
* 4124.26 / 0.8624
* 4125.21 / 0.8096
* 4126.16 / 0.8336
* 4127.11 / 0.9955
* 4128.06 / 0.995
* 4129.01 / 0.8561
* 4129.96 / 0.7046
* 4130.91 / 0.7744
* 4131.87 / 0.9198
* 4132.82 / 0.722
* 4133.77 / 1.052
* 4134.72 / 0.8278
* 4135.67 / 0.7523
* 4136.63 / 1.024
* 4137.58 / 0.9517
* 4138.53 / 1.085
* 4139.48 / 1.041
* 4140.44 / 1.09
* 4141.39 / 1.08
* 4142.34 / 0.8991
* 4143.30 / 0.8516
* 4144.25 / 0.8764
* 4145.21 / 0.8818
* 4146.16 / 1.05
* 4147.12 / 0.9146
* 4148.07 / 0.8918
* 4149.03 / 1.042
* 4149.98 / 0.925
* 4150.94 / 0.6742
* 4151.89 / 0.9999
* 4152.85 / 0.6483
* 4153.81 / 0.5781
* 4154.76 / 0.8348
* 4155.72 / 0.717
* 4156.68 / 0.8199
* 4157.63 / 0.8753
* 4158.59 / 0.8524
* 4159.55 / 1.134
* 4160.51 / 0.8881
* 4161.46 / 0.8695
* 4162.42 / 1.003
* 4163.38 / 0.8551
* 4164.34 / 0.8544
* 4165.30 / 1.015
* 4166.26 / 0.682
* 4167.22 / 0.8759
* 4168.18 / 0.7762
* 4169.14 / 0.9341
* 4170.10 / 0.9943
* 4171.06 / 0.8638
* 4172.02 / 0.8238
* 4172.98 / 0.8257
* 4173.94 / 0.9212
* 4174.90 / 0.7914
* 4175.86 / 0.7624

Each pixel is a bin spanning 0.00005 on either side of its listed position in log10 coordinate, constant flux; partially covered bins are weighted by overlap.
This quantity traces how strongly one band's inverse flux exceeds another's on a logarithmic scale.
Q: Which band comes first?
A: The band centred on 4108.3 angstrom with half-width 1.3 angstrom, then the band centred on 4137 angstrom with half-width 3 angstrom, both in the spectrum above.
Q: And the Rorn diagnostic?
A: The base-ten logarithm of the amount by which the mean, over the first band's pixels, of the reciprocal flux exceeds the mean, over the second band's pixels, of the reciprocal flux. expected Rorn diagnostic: -0.7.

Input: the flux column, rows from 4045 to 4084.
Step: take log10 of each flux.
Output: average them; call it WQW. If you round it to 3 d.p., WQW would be -0.019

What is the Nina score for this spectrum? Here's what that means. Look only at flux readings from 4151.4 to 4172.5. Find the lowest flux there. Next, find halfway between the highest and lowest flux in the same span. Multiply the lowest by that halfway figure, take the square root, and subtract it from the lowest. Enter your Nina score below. -0.125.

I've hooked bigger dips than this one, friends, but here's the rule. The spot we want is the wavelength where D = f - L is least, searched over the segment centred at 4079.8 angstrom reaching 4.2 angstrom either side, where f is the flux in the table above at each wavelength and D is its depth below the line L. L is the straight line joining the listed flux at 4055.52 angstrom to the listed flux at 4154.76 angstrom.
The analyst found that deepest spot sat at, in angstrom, 4079.87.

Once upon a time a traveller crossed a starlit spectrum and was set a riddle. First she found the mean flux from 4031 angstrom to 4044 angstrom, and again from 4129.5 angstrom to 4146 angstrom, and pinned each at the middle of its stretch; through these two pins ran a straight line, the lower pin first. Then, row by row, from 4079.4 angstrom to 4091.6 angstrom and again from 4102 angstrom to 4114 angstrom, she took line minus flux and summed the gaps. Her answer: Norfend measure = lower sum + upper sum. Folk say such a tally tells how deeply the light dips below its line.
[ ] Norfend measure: 1.8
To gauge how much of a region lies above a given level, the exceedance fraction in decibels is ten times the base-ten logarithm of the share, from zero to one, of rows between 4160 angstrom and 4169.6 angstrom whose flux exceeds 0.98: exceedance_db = -7.0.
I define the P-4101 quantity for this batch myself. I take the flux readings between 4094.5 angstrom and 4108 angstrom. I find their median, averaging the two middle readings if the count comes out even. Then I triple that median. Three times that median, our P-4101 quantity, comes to 2.58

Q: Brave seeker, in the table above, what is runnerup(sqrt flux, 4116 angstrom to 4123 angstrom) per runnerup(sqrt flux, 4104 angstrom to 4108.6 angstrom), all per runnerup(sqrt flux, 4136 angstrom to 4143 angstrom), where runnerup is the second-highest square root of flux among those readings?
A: 1.05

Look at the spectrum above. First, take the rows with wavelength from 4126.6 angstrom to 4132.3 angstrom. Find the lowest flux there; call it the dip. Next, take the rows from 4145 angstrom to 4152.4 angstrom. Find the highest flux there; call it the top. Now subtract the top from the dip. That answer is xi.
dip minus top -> -0.35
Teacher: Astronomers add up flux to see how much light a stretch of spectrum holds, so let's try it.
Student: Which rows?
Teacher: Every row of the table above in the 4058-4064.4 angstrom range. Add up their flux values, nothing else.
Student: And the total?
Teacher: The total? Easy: 7.06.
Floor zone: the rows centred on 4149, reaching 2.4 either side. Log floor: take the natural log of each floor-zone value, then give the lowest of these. -0.39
